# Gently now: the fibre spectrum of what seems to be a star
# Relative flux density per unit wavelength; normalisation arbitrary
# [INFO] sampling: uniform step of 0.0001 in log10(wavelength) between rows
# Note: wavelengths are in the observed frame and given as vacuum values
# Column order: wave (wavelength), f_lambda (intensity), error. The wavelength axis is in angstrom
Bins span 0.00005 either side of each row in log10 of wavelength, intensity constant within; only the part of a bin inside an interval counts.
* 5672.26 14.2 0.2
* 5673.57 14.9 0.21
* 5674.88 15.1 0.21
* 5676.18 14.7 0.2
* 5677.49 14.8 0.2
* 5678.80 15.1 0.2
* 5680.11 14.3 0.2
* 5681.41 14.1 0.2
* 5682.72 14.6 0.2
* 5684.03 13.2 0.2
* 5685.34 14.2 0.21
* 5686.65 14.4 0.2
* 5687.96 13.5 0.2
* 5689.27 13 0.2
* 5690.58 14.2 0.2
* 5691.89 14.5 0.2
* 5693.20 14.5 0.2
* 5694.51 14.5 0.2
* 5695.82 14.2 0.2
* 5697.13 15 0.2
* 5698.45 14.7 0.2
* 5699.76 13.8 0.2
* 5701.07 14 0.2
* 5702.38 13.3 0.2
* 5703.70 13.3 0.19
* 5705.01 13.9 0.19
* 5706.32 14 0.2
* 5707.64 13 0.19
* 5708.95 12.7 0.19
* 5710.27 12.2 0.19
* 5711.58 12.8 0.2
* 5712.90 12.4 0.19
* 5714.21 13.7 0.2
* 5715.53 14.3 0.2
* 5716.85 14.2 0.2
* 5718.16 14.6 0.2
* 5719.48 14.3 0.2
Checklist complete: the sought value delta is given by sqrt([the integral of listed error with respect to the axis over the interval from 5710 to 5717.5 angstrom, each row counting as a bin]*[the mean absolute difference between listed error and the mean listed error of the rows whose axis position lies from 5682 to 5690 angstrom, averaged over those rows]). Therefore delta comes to 0.064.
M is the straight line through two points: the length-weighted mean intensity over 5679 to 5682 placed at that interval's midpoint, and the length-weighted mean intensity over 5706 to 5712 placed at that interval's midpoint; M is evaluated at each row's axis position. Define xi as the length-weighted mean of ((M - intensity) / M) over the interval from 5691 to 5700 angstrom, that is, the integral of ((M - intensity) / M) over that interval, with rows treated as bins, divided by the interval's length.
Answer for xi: -0.07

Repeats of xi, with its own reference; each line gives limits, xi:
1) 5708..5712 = 0.02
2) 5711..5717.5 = -0.07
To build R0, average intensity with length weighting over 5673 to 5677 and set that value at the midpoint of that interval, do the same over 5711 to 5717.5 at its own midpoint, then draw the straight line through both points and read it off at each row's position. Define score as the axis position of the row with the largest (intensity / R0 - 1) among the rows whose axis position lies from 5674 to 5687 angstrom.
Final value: 5678.80 angstrom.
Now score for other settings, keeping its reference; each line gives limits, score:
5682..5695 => 5694.51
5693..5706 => 5697.13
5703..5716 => 5715.53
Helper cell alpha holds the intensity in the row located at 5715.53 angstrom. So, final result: 14.3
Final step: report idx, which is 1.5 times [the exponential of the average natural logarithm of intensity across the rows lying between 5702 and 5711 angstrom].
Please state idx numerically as 19.8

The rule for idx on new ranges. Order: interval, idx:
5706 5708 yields 20.2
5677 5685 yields 21.5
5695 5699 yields 21.9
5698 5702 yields 21.2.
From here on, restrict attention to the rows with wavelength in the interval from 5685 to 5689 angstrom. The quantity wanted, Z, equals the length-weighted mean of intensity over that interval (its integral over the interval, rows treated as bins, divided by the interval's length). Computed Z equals 13.9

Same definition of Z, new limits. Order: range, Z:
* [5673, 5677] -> 14.9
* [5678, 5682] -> 14.5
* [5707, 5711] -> 12.6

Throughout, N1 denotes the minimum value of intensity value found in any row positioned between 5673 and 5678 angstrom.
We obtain 14.7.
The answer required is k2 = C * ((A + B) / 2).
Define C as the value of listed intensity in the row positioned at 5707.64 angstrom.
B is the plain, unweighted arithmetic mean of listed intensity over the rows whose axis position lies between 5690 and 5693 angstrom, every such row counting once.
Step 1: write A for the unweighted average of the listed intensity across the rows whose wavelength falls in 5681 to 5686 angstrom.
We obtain 184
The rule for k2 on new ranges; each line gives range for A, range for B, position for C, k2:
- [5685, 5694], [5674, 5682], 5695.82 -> 204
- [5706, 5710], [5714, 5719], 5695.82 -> 195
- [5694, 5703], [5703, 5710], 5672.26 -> 196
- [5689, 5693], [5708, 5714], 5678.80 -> 200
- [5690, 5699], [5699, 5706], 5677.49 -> 208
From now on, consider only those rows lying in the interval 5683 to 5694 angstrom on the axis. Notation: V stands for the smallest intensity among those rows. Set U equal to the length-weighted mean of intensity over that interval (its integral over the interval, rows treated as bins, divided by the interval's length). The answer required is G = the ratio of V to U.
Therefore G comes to 0.931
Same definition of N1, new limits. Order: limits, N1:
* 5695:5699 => 14.2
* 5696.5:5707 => 13.3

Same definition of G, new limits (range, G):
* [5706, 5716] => 0.933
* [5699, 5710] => 0.943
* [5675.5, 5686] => 0.918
